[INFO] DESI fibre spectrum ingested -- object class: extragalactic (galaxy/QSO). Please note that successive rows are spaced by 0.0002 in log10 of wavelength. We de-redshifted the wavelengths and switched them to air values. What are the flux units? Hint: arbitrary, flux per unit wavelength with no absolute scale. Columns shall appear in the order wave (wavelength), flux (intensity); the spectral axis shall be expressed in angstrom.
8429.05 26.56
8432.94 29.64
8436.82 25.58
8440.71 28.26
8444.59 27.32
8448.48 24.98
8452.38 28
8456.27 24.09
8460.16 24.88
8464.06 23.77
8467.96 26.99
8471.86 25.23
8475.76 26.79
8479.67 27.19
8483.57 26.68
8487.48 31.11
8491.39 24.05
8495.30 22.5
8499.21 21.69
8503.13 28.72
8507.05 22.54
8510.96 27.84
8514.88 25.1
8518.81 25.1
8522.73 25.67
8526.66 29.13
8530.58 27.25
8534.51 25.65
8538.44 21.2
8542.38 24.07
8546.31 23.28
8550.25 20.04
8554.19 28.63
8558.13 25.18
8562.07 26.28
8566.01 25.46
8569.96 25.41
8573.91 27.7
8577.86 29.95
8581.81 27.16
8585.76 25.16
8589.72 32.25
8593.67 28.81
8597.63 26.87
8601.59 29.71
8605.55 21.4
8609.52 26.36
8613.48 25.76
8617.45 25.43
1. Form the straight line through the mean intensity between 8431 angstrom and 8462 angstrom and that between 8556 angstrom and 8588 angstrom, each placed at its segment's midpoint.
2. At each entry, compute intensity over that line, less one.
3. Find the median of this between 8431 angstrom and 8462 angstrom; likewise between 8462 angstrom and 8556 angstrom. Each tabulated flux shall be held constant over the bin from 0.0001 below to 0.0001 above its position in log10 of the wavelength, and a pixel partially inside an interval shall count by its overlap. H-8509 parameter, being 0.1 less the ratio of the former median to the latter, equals 0.0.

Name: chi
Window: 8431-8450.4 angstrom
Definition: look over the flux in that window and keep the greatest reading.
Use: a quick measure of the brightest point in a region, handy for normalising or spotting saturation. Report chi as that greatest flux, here 29.64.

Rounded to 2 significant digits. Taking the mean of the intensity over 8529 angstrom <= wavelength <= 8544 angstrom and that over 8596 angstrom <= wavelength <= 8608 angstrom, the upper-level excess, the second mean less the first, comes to 1.5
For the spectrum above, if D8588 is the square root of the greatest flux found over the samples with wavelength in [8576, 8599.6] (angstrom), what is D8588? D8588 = 5.68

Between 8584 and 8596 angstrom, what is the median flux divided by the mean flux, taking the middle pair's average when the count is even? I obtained 1.00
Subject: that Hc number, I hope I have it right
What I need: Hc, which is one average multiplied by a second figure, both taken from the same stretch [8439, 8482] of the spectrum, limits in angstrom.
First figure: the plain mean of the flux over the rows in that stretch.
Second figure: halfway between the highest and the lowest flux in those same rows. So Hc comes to 680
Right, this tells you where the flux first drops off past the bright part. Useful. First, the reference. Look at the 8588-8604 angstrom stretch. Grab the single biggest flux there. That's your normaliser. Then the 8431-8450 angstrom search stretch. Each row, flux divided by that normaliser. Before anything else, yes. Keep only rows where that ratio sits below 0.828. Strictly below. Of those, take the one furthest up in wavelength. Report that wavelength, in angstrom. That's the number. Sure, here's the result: 8448.48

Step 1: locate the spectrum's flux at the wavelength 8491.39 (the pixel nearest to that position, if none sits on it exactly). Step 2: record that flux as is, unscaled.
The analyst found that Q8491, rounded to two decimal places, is 24.05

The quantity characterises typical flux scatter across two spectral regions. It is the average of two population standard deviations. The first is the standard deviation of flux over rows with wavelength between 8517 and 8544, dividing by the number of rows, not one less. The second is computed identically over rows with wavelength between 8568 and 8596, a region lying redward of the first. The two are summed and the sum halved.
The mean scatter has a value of 2.31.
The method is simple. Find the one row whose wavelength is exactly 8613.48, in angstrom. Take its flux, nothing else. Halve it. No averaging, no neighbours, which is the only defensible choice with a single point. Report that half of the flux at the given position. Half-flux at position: 12.9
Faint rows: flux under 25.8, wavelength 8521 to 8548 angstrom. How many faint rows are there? 5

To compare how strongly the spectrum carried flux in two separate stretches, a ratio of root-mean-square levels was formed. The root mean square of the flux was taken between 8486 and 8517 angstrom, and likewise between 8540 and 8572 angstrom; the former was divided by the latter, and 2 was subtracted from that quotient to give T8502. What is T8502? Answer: -0.97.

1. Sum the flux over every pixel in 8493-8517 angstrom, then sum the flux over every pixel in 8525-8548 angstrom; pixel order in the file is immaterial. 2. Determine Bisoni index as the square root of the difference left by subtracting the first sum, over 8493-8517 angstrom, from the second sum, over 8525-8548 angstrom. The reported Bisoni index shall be 1.5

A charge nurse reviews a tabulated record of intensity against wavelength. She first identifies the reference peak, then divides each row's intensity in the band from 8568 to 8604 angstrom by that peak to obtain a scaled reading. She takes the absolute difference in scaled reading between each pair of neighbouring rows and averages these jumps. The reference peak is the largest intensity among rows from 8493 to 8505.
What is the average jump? 0.107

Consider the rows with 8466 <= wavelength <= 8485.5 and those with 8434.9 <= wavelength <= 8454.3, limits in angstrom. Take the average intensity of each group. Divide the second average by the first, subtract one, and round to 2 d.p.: 0.01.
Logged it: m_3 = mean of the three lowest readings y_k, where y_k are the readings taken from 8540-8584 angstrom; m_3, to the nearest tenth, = 22.5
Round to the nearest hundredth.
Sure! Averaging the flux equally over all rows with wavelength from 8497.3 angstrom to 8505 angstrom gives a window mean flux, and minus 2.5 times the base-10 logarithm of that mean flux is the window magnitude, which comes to -3.50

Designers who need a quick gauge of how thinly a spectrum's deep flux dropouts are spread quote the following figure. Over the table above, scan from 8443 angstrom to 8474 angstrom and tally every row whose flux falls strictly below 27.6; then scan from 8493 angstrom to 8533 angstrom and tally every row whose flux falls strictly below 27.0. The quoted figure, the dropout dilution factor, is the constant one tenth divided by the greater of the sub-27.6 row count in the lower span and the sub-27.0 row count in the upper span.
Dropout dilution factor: 0.014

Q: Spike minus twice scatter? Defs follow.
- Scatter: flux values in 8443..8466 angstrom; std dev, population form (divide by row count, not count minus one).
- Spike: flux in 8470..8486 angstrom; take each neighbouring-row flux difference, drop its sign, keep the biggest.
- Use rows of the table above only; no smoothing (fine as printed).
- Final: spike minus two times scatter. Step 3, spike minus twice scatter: -1.6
